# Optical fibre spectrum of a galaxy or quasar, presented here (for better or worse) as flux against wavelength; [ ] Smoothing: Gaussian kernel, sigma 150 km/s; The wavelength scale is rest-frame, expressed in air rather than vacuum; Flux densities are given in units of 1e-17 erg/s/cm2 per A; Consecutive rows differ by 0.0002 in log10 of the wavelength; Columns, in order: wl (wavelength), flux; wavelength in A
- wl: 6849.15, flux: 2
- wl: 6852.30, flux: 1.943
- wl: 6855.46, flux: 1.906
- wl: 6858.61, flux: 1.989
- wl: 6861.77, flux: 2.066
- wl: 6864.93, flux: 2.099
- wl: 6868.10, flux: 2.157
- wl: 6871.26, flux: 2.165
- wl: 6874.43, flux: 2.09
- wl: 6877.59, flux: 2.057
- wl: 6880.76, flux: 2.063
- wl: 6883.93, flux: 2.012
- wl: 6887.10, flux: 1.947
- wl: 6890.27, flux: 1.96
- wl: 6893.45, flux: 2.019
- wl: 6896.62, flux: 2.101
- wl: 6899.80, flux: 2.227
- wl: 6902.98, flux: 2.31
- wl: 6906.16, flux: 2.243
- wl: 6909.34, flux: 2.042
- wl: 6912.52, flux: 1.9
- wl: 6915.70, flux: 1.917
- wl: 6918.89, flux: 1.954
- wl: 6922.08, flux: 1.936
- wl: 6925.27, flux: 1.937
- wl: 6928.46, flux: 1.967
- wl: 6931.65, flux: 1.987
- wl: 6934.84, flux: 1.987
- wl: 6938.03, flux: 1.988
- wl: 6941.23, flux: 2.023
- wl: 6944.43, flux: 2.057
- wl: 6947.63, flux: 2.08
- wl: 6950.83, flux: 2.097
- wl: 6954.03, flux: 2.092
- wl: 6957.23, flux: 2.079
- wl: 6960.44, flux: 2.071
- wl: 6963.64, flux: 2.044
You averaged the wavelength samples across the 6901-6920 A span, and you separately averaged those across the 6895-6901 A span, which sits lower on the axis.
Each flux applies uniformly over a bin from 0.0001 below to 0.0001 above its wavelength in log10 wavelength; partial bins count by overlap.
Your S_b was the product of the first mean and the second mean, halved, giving 2.23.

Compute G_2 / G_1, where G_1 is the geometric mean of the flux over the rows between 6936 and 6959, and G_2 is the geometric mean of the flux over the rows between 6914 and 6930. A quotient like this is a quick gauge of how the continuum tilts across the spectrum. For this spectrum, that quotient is 0.94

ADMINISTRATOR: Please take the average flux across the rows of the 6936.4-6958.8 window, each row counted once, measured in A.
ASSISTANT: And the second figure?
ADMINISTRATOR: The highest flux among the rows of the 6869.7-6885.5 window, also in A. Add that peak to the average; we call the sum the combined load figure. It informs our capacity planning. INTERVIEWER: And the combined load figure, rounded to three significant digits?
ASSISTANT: 4.22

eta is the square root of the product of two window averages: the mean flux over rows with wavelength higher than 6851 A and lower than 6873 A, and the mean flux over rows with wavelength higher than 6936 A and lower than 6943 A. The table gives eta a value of 2.03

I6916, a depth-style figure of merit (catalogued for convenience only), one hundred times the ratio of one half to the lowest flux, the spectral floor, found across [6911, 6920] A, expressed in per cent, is 26.3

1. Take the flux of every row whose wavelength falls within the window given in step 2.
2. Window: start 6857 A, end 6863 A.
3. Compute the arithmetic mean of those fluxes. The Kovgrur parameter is 2.03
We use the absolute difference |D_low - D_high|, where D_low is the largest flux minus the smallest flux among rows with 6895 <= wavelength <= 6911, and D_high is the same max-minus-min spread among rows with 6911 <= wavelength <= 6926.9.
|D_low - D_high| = 0.21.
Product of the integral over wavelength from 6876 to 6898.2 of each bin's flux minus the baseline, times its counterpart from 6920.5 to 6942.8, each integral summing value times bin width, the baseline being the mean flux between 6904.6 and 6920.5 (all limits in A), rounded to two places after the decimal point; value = -0.21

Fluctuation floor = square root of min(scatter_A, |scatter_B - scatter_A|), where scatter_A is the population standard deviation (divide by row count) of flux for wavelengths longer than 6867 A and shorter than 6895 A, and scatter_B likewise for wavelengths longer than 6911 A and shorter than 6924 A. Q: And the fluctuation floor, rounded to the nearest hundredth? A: 0.23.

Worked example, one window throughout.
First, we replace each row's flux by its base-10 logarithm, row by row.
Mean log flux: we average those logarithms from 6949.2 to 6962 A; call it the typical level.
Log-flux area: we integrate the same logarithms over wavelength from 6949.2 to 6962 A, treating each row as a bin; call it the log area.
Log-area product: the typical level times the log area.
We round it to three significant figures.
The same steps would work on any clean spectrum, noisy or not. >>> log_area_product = 1.30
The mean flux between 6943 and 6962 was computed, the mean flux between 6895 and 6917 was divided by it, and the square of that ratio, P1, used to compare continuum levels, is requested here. 1.03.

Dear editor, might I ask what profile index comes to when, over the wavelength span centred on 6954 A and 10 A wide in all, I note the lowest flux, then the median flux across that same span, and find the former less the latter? -0.013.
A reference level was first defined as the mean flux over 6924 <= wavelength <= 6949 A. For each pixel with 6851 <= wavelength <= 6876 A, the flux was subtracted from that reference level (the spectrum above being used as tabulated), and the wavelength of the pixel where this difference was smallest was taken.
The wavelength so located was 6871.26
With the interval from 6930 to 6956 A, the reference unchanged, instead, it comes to 6950.83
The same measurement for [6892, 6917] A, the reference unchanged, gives 6902.98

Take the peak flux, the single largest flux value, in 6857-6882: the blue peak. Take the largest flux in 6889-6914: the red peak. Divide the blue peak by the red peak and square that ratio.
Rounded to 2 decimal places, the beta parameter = 0.88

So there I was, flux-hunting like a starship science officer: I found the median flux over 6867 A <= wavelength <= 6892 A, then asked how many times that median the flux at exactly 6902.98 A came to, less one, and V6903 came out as 0.121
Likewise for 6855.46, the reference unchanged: -0.075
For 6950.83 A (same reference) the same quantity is 0.018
